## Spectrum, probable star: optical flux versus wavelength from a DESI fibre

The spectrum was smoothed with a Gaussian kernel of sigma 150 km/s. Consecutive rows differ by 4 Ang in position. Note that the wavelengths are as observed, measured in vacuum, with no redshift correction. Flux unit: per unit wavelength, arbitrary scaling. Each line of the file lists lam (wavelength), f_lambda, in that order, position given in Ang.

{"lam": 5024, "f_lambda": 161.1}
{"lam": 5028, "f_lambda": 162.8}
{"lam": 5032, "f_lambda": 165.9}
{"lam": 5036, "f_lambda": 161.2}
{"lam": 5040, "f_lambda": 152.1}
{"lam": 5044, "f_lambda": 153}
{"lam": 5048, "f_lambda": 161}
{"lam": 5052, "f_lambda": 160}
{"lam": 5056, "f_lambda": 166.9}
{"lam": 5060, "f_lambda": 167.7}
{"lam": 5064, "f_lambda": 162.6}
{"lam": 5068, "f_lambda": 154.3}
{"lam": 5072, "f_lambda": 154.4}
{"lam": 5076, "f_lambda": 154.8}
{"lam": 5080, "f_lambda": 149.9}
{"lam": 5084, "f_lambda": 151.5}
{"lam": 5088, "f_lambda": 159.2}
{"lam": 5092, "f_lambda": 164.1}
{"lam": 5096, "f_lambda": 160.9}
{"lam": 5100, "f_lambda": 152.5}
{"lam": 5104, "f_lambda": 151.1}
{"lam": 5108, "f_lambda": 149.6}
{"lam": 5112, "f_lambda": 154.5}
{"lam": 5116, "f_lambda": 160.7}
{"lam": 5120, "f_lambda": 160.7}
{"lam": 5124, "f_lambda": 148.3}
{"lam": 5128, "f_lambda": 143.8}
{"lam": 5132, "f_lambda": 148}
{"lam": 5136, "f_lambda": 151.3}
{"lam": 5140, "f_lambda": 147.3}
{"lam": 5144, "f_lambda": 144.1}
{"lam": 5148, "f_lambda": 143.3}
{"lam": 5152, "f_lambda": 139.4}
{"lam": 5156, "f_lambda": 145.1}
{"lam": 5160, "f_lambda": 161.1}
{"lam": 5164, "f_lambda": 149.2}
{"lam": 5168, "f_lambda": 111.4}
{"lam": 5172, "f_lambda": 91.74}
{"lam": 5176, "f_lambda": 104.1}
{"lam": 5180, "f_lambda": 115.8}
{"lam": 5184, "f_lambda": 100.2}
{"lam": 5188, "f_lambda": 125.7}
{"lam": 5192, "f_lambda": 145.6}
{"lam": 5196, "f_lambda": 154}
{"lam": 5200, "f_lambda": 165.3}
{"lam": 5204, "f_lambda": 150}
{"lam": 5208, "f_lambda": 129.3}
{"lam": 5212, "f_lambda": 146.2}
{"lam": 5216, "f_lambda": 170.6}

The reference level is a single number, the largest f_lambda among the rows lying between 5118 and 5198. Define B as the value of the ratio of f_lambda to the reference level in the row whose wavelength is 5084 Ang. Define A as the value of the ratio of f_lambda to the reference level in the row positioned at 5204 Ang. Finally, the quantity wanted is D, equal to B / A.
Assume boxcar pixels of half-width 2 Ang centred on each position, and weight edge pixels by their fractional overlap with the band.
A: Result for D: 1.01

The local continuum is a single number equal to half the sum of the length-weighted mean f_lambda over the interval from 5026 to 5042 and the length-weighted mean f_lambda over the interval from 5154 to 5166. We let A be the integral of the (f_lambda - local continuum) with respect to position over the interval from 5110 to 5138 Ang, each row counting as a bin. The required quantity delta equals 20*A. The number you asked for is -2060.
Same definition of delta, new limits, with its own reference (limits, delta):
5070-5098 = 140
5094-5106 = -316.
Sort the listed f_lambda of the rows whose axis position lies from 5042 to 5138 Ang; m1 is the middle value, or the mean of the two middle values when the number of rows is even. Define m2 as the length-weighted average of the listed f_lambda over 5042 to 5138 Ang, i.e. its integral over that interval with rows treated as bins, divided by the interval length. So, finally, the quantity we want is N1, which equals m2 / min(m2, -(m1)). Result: -1.01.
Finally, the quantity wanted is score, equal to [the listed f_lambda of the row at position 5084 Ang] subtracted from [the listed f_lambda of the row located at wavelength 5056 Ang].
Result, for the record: 15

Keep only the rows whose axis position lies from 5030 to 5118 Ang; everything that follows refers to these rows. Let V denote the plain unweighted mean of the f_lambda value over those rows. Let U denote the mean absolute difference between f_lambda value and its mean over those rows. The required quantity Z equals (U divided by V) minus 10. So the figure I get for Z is -9.97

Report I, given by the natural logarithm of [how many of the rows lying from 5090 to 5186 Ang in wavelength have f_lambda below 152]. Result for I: 2.8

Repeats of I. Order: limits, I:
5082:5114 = 1.1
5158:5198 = 2.1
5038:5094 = 0.7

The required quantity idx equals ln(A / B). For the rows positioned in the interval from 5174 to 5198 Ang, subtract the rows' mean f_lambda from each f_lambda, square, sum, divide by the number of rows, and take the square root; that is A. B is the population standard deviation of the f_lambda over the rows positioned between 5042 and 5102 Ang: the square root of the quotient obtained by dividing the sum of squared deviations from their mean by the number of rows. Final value 1.3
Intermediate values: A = 20.0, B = 5.5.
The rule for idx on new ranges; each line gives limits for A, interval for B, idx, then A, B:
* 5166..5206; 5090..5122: 1.6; 24.3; 5.1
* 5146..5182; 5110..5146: 1.3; 22.4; 6.1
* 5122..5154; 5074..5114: -0.3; 3.5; 4.7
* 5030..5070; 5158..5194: -1.4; 5.4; 22.8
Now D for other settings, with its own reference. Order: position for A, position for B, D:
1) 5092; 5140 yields 0.90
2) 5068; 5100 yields 0.99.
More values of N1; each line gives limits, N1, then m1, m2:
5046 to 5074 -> -1.00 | 161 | 161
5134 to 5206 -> -0.94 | 145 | 136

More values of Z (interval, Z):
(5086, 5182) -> -9.91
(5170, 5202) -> -9.82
